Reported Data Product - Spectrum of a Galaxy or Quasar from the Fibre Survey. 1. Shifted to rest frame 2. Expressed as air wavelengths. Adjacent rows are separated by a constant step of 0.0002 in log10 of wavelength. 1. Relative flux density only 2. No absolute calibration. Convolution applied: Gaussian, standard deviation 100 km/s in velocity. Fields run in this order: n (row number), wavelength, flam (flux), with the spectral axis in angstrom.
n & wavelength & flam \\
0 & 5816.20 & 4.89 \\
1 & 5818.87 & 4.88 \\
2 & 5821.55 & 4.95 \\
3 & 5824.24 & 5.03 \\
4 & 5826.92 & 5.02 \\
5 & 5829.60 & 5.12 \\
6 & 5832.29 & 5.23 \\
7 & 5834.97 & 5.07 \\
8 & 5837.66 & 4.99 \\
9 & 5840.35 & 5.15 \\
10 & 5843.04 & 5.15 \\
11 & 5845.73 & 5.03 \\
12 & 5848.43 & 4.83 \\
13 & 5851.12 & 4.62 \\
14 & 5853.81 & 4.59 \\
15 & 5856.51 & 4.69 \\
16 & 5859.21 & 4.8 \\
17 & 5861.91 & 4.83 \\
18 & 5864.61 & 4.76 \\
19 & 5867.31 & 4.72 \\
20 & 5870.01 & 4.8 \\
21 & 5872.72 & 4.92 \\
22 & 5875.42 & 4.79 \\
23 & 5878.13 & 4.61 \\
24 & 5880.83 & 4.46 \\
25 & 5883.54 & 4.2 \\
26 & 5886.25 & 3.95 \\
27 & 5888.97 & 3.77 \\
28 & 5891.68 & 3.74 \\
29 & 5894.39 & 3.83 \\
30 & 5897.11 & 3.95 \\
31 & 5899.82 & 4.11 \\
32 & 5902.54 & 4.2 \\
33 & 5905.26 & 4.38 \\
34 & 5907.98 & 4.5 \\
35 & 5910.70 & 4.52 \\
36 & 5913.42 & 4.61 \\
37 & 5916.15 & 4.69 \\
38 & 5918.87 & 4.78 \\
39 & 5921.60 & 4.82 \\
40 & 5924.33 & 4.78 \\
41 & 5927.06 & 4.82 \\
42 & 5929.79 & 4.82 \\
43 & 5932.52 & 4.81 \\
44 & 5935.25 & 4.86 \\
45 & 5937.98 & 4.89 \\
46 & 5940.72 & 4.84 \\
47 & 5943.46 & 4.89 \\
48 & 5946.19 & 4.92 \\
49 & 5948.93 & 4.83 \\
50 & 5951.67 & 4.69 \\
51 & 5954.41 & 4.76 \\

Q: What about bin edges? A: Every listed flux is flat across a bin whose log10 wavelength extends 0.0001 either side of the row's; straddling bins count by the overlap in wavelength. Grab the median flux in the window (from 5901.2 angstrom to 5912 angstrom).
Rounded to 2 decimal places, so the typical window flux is 4.44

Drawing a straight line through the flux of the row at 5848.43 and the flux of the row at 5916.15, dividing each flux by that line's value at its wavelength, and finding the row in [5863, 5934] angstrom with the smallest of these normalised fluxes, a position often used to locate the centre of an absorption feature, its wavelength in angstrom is 5891.68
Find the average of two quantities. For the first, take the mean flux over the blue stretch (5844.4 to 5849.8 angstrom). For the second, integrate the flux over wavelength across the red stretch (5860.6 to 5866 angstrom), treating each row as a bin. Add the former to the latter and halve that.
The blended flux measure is 15.4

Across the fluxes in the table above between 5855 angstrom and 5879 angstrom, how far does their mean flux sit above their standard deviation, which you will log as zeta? 4.7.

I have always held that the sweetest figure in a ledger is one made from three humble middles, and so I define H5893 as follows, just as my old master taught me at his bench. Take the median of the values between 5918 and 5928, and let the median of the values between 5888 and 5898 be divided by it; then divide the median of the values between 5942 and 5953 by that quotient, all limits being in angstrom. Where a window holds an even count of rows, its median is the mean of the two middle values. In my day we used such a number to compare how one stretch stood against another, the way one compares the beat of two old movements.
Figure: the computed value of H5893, 6.1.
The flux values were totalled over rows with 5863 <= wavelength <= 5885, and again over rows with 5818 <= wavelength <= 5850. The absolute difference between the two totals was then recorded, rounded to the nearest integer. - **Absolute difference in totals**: 23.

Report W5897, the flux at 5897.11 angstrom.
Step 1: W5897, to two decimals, 3.95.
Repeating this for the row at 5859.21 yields 4.80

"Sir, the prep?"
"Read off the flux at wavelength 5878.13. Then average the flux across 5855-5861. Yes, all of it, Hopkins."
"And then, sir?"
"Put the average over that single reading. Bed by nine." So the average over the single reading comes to 1.03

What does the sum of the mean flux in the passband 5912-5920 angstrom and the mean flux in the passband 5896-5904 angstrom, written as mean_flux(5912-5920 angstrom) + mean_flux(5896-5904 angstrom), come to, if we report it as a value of 8.8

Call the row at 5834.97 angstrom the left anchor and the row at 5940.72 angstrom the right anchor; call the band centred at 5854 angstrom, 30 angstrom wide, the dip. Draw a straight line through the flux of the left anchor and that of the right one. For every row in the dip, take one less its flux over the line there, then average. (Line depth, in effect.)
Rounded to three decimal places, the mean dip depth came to 0.039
